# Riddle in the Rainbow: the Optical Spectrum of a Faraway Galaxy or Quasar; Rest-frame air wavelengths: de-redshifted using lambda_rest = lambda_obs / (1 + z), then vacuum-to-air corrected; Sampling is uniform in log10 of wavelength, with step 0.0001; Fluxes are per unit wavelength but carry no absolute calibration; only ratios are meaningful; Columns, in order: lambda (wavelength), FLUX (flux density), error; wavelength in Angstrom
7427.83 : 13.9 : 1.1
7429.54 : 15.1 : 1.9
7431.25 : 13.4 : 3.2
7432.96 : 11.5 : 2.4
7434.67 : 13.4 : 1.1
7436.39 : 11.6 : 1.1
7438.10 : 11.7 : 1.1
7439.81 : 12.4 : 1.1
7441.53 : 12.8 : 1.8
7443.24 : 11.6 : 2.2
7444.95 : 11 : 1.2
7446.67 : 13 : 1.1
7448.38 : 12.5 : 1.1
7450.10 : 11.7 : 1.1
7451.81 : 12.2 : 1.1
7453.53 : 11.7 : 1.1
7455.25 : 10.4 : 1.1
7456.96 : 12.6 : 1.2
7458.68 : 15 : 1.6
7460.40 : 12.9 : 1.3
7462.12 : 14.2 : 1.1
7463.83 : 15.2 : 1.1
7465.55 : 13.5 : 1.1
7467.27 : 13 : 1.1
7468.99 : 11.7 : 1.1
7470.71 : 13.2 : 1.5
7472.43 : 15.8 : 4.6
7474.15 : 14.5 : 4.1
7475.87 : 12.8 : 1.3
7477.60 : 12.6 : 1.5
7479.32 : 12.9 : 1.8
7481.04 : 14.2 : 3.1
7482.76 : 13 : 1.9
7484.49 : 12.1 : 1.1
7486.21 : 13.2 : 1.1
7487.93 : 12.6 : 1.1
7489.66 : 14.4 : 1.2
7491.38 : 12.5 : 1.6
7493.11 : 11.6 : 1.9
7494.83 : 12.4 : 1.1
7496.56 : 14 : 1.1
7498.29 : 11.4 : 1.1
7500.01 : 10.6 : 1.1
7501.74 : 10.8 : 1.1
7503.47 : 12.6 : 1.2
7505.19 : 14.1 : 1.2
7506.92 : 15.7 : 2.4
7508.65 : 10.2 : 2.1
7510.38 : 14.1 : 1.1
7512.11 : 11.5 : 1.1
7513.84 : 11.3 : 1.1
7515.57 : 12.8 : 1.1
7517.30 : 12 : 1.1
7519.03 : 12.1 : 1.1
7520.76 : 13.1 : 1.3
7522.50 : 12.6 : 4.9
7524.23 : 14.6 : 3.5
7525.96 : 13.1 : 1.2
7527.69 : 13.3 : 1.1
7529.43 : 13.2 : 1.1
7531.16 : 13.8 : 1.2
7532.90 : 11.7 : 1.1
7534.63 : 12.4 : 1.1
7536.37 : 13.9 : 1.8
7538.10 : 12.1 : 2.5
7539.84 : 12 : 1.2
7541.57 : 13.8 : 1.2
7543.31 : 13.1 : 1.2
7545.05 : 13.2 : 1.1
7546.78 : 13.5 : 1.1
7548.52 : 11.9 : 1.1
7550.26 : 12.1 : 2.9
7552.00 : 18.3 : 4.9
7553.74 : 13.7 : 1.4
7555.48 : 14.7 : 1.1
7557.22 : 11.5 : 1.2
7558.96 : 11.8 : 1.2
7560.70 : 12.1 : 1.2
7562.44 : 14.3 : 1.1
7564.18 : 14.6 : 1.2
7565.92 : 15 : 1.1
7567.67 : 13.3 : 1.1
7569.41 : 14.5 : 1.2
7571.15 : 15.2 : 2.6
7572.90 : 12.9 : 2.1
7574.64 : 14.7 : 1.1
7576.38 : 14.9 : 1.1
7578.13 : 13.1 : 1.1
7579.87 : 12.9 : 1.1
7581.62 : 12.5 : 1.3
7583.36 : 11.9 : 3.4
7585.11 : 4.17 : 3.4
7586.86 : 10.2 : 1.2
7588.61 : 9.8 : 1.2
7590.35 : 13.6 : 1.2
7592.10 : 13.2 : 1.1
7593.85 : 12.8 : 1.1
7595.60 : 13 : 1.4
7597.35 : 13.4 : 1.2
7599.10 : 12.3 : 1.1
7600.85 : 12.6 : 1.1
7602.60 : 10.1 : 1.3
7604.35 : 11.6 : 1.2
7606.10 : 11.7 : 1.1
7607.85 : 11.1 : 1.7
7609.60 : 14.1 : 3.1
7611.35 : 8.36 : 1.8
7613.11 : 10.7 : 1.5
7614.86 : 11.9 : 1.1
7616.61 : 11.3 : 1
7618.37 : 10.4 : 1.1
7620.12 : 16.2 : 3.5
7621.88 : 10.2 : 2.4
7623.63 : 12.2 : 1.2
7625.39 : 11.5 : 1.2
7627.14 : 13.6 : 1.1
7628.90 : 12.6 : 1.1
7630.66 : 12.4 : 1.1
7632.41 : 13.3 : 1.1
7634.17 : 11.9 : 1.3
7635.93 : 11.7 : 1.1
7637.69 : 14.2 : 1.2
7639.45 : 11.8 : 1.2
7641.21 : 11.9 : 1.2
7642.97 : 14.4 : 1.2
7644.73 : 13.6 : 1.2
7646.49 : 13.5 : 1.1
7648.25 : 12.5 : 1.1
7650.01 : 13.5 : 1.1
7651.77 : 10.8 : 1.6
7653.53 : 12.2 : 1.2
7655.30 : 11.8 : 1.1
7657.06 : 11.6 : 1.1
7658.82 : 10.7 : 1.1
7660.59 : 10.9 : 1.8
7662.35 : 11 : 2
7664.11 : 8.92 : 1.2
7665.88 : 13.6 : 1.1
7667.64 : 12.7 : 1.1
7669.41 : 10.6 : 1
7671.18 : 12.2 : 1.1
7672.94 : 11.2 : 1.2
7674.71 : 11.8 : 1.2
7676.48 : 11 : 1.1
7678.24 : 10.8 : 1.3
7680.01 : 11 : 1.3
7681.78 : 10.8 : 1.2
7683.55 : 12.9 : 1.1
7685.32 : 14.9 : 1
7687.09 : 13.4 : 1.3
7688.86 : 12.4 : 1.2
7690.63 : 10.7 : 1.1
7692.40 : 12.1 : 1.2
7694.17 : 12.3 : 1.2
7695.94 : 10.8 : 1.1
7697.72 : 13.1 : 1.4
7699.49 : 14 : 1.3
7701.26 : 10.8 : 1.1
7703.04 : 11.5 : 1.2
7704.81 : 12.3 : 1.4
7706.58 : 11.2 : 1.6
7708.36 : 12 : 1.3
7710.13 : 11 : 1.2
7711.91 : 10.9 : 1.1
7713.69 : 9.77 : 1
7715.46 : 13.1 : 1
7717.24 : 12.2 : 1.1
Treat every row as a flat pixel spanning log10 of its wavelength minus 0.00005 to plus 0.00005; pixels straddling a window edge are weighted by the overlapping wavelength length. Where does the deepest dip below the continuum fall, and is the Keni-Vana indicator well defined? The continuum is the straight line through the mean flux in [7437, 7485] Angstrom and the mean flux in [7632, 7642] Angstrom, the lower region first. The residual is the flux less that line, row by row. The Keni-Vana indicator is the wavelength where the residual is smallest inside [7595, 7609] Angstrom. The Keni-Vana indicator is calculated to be 7602.60 Angstrom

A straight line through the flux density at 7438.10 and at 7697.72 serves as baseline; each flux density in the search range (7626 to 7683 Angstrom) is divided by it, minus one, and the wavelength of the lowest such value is 7664.11 Angstrom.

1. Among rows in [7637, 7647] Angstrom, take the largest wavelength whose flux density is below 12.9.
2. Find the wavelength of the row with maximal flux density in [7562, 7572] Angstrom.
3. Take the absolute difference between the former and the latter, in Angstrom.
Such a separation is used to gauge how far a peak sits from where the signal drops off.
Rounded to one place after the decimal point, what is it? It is 70.1 Angstrom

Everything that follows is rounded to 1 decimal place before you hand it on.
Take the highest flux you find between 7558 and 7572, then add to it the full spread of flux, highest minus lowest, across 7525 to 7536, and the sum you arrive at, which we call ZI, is 17.3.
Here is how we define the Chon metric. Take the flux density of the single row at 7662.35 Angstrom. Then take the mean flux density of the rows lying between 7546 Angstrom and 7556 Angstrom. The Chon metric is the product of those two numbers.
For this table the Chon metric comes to 154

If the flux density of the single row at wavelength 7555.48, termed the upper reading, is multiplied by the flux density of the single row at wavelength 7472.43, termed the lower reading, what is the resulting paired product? 232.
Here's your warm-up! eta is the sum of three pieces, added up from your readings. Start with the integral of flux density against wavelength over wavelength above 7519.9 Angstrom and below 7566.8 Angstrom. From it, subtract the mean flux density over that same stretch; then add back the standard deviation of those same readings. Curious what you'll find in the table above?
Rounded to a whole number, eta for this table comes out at 612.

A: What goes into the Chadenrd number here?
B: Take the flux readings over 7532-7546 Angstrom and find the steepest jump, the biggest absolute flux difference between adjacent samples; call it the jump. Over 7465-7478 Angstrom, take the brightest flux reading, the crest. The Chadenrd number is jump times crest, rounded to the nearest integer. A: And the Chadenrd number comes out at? 28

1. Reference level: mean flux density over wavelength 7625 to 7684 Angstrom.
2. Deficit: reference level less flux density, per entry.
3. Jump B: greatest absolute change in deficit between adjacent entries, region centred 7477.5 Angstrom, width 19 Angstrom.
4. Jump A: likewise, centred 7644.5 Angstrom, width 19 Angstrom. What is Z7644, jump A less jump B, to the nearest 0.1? 0.1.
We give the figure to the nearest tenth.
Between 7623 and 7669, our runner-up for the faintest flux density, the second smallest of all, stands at 10.7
